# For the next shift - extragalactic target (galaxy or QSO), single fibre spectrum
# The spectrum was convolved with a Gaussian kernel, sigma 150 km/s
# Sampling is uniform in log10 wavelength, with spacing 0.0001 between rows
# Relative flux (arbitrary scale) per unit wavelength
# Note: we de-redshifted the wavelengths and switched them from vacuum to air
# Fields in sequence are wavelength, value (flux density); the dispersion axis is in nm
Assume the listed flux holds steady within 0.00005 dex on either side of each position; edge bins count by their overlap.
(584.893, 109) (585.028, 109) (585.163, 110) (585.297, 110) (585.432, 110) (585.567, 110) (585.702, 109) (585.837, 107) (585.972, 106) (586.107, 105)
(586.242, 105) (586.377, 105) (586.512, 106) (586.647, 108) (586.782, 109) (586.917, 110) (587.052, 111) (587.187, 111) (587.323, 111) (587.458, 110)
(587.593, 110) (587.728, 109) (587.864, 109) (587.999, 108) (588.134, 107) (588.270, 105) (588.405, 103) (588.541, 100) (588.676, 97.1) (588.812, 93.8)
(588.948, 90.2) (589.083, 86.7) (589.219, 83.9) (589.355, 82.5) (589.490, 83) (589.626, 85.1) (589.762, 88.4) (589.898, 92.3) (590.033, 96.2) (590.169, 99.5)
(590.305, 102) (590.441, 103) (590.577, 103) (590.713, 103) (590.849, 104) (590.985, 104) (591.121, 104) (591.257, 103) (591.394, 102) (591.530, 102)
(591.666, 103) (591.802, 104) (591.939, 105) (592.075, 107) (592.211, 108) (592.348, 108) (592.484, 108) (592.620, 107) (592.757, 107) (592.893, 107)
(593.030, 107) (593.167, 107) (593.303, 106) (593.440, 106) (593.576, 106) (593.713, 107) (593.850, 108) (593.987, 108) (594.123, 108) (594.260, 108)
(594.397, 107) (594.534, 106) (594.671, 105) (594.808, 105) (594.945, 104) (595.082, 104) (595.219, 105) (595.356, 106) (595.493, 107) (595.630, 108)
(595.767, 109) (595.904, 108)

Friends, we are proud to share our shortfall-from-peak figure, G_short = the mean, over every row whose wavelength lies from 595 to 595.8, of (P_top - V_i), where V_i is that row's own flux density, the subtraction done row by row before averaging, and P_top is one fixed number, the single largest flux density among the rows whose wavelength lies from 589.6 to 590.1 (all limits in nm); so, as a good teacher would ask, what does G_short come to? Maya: -10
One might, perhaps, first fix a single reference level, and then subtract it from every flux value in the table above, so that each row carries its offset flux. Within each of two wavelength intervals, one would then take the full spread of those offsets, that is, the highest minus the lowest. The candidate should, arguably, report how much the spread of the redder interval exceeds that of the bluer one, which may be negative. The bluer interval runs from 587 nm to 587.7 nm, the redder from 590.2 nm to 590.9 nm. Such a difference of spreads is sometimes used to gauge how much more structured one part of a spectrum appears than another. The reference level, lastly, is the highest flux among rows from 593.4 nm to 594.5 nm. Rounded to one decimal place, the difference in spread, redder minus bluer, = 1.0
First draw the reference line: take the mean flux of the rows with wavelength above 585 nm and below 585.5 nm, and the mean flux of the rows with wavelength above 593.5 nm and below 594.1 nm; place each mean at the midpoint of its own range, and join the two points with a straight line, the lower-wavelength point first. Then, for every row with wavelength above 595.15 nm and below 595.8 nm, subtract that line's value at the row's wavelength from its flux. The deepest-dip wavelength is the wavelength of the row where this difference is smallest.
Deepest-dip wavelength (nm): 595.219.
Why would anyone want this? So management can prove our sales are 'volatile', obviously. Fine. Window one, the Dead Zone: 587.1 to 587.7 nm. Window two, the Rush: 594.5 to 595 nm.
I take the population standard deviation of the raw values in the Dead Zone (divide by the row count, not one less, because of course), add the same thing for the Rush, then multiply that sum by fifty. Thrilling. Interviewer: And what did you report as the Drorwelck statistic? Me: 60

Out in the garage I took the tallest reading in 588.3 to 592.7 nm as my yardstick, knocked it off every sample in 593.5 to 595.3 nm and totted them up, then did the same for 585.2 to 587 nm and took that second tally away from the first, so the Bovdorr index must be -19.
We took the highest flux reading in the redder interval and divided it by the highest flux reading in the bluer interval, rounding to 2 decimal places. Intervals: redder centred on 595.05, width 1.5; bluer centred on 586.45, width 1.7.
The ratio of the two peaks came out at 0.98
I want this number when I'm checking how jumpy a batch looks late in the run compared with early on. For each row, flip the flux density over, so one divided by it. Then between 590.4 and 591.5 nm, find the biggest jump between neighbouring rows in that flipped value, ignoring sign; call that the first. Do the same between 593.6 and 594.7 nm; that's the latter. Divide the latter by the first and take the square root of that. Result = 1.0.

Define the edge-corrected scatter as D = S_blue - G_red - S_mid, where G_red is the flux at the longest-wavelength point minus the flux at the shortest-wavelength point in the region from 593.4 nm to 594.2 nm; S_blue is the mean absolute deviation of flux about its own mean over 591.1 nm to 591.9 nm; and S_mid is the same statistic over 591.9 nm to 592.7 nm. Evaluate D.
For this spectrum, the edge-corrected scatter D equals -2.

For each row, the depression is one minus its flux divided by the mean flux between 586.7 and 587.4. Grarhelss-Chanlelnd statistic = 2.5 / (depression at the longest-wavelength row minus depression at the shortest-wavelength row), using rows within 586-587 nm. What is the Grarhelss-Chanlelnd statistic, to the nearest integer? -55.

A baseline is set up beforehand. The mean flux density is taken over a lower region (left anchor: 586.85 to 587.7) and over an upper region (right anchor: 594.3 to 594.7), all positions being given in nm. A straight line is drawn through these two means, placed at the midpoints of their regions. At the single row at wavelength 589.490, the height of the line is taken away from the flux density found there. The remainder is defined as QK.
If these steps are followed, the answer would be -26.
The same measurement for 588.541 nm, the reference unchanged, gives -10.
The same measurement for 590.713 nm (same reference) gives -5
